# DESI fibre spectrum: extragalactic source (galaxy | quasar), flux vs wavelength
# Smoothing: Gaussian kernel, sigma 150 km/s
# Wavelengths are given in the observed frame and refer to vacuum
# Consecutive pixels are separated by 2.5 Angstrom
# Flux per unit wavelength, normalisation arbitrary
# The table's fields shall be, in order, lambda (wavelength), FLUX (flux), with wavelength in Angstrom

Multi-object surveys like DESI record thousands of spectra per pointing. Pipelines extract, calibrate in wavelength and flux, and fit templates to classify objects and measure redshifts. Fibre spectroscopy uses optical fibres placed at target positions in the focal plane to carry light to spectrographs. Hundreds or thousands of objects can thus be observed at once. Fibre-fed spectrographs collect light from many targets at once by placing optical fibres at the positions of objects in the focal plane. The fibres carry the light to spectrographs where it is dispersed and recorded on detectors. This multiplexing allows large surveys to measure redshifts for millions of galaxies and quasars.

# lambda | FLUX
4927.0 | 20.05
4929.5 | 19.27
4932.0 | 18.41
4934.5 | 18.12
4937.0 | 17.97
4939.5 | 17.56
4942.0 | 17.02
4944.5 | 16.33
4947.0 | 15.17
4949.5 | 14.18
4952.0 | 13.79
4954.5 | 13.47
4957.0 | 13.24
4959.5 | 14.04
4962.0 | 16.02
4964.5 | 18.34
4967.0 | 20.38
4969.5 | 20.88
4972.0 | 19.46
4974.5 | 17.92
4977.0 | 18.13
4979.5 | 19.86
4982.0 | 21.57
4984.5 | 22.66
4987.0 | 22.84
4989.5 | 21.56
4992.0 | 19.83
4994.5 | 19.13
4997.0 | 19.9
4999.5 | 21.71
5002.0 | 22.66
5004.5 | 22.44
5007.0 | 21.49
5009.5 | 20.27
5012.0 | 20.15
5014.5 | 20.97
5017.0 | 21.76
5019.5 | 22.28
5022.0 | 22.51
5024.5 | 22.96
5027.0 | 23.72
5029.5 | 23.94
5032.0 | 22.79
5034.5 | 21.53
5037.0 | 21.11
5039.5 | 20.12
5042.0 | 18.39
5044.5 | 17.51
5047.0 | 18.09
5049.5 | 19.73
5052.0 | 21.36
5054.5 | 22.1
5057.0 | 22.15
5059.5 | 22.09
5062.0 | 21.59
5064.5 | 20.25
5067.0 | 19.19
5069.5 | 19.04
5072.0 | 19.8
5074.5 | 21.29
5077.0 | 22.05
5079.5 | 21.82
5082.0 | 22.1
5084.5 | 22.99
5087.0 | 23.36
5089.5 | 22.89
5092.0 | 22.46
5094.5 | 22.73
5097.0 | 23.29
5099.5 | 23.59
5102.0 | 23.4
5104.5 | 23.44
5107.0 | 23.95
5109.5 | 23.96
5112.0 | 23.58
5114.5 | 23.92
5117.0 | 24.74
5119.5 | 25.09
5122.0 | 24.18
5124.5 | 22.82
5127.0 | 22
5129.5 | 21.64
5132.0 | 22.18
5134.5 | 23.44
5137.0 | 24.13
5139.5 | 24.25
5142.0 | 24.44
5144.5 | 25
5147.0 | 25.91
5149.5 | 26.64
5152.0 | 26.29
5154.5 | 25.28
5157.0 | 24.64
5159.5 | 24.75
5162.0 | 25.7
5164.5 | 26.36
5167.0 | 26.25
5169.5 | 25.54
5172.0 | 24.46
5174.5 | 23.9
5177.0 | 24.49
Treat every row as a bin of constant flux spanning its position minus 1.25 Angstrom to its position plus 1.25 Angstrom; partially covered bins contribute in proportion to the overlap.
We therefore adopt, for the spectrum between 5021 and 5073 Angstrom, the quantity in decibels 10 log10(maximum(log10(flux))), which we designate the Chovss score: 1.40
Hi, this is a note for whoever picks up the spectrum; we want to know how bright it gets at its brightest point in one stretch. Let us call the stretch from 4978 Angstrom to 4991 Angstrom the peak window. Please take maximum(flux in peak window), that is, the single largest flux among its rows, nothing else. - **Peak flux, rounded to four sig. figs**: 22.84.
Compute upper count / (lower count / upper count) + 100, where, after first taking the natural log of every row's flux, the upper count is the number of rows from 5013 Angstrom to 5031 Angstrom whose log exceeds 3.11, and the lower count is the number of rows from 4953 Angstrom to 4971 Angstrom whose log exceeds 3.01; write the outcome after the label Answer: 108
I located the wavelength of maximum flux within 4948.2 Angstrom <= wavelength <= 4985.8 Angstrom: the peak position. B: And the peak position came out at 4984.5 Angstrom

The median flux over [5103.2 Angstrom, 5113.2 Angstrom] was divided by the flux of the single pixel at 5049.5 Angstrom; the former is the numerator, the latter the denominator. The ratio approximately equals 1.20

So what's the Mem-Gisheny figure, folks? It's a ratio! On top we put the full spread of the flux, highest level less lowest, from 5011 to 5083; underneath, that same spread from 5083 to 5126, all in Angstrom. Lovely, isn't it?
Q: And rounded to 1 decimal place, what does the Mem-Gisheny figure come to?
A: 2.4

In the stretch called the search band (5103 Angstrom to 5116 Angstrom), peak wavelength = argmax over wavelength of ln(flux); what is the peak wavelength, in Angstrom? 5109.5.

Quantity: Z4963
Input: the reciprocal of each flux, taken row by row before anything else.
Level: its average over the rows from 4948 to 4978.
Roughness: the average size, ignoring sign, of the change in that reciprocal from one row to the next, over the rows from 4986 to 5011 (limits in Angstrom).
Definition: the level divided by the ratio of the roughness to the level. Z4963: 1.57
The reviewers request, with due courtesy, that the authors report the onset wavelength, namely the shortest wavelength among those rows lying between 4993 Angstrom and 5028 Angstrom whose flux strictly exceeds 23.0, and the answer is 5027.0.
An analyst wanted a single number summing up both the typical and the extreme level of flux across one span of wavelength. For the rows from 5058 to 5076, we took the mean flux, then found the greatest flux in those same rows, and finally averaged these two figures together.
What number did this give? 21.3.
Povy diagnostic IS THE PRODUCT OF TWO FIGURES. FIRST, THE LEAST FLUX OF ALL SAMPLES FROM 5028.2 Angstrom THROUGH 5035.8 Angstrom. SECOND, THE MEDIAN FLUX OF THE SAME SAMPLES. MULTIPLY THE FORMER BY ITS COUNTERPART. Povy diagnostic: 491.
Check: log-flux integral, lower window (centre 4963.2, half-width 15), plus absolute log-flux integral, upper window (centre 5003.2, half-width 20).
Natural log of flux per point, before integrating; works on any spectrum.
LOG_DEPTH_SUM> 206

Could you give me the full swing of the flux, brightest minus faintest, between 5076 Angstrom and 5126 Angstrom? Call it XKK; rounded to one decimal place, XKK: 3.3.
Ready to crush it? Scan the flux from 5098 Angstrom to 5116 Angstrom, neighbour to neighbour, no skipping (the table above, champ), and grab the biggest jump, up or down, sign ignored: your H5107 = 0.5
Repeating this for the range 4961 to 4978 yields 2.3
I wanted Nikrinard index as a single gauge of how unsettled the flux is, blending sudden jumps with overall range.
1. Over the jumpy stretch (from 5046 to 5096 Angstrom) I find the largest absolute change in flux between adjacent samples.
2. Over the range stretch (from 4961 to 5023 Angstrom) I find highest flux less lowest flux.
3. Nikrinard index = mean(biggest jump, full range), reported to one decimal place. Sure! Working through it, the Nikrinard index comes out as 4.2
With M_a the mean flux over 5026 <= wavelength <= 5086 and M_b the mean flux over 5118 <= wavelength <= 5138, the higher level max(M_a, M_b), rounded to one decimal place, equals 23.2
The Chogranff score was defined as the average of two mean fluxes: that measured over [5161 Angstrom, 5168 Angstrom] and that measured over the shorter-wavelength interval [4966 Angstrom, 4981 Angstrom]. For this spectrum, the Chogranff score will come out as 22.8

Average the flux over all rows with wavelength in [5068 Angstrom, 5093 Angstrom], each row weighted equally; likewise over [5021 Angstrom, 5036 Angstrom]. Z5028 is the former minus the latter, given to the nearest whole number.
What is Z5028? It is -1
